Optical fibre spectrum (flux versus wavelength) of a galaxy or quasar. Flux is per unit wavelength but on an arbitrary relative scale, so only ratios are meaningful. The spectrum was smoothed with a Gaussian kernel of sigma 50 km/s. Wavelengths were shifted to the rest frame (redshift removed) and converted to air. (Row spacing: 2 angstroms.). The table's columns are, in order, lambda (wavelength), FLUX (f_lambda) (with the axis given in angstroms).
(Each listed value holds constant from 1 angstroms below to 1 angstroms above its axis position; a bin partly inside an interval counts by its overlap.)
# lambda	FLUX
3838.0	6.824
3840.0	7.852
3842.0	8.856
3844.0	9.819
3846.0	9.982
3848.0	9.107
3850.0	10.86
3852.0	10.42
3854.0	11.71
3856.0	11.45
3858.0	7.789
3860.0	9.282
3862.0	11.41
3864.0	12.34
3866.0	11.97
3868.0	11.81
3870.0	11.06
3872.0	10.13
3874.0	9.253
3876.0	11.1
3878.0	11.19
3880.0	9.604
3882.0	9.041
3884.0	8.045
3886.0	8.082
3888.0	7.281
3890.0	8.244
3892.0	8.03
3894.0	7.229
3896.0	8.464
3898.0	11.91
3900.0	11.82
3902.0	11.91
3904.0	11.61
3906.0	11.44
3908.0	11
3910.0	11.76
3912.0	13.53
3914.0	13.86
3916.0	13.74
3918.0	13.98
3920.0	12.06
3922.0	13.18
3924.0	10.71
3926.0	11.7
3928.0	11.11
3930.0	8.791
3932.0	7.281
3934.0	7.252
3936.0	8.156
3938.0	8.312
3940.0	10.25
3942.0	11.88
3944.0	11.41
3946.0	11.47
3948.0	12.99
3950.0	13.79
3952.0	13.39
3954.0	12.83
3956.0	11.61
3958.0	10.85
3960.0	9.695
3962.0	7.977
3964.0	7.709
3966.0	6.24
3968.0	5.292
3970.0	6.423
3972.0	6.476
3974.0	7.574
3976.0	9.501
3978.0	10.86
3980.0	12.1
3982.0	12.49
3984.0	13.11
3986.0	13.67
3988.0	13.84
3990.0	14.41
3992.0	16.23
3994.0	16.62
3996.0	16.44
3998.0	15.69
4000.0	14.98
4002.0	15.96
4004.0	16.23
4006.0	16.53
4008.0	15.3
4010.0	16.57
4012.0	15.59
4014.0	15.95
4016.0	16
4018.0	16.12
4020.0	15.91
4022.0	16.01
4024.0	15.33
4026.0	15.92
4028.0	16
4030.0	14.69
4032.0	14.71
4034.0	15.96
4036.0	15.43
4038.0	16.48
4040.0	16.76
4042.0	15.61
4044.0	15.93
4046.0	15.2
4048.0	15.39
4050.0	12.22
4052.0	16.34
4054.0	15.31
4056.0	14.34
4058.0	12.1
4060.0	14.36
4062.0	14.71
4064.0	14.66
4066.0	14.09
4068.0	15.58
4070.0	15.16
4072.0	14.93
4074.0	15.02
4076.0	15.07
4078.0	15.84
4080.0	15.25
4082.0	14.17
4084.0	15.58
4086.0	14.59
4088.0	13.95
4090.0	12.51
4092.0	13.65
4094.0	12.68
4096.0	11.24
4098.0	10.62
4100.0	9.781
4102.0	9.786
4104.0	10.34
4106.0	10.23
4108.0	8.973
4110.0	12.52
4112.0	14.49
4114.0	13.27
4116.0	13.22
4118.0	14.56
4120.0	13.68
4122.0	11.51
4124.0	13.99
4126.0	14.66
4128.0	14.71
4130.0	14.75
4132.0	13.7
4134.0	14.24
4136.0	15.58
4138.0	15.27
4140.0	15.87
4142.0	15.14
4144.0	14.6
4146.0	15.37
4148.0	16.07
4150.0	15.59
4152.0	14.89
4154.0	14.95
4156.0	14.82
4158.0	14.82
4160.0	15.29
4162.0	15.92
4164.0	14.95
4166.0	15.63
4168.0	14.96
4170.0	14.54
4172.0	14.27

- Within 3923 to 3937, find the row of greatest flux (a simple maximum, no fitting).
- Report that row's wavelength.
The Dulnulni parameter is 3926.0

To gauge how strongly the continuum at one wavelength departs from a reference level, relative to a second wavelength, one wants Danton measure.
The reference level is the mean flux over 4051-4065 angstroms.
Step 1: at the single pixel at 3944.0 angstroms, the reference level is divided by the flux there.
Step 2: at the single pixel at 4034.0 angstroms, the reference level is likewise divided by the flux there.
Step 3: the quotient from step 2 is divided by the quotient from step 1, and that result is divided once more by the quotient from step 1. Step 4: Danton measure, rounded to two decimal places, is 0.56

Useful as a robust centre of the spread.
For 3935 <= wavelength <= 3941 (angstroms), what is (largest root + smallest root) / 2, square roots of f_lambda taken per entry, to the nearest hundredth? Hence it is 3.03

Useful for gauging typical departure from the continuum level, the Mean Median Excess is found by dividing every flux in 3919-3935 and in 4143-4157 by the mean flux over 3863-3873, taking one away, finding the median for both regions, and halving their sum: 0.13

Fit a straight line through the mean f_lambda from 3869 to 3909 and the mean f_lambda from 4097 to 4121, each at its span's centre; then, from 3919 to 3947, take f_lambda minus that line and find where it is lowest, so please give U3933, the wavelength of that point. 3934.0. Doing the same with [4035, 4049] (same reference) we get 4046.0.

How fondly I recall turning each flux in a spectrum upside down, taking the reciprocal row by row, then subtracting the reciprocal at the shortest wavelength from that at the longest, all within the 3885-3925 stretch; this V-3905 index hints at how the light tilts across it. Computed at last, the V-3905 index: -0.030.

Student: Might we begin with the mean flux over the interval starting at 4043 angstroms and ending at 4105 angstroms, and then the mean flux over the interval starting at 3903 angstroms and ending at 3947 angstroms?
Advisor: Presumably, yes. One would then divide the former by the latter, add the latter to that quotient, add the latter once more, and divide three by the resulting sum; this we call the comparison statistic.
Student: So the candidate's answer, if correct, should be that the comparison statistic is 0.128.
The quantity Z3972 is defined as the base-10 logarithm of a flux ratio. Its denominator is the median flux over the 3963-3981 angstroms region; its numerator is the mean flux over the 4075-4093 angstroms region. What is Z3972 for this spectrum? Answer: 0.28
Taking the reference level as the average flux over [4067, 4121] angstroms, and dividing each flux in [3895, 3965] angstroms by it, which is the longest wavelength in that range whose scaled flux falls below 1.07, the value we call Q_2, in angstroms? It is 3964.0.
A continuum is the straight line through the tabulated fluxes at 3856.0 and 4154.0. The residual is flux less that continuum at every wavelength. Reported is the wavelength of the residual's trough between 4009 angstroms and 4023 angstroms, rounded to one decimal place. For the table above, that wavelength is 4012.0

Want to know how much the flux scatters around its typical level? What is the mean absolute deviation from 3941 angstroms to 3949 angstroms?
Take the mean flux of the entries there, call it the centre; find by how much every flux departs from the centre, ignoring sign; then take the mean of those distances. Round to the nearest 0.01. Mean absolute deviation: 0.53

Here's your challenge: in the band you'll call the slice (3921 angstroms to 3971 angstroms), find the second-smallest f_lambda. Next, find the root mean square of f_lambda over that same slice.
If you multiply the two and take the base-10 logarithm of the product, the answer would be 1.81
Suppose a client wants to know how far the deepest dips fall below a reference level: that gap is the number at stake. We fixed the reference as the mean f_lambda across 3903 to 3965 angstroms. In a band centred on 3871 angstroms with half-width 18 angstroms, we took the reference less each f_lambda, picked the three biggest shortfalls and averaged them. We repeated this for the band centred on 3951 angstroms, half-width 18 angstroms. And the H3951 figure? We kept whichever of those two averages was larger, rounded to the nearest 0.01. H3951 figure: 4.88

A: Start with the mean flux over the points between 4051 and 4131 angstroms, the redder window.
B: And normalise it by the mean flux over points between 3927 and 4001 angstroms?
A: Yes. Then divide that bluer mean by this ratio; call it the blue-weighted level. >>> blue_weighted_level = 9.0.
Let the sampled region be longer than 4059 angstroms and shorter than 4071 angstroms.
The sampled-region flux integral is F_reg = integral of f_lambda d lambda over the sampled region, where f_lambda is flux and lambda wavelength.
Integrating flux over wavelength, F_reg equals 177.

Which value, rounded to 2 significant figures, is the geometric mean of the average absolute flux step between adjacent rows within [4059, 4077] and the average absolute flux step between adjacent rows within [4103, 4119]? 0.74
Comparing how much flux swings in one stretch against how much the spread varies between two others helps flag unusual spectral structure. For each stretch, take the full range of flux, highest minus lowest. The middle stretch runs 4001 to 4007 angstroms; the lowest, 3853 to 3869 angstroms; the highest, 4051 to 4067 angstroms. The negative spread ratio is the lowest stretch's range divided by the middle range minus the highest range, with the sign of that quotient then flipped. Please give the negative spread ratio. 1.2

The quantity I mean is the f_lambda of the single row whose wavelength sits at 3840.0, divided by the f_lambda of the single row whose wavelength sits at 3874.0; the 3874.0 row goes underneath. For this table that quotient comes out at 0.85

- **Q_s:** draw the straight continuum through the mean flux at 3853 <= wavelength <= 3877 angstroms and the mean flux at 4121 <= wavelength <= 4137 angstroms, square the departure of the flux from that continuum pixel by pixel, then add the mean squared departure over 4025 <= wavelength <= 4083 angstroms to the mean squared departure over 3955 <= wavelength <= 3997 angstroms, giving 18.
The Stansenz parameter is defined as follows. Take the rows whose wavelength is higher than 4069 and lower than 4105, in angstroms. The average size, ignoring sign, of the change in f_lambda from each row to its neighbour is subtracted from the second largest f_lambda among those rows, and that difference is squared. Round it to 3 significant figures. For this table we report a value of 220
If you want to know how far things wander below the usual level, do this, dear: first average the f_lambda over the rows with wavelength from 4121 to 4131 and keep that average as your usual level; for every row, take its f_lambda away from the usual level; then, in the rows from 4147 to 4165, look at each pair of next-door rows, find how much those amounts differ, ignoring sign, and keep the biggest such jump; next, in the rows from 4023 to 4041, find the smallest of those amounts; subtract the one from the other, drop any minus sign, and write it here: 3.8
